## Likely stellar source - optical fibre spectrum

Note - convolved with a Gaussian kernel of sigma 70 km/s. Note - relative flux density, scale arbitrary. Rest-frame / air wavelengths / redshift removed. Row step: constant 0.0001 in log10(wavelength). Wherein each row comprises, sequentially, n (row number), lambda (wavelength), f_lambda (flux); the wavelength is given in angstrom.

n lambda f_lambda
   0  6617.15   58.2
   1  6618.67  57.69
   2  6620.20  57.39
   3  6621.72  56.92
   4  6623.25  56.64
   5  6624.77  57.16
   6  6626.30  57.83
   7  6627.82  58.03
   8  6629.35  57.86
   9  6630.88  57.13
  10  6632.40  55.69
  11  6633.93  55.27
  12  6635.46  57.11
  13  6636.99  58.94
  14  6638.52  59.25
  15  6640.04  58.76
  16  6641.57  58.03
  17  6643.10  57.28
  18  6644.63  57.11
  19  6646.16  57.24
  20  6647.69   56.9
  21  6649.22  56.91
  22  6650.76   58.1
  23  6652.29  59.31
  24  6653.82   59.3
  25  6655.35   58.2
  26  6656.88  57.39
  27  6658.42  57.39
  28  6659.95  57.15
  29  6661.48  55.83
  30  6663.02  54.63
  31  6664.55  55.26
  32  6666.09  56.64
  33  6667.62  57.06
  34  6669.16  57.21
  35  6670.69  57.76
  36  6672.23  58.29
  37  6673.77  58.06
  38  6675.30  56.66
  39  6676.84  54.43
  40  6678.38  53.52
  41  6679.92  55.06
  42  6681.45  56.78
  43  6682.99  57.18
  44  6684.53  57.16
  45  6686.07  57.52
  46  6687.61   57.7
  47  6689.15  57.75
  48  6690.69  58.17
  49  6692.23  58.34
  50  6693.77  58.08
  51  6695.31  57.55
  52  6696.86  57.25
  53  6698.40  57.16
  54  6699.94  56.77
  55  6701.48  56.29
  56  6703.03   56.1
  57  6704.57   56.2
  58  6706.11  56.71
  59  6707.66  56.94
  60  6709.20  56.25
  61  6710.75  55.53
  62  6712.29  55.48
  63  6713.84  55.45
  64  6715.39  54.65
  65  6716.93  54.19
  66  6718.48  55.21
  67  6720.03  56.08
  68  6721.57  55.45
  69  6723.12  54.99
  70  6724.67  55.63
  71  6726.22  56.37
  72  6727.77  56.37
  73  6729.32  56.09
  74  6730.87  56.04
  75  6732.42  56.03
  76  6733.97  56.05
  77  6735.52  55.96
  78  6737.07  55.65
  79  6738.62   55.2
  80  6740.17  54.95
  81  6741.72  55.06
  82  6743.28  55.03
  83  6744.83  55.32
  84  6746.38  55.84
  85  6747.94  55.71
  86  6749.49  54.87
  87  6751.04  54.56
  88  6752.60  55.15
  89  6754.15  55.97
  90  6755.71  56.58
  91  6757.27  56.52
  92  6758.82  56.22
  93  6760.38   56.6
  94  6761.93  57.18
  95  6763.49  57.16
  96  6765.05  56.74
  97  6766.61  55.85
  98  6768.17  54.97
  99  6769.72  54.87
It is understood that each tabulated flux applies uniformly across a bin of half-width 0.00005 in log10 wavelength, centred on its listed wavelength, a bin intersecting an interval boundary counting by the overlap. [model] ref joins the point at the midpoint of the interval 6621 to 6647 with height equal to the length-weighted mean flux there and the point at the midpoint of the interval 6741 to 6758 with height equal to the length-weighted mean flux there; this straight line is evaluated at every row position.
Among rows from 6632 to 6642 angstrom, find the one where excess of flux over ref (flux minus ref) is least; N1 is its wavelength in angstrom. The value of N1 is 6633.93 angstrom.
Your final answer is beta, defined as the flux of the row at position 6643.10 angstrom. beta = 57.28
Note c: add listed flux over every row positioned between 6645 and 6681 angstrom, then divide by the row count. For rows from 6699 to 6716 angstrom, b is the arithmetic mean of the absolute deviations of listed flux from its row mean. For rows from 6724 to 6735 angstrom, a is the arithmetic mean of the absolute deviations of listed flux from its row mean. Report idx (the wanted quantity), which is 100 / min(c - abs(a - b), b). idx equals 182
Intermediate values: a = 0.17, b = 0.5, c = 56.9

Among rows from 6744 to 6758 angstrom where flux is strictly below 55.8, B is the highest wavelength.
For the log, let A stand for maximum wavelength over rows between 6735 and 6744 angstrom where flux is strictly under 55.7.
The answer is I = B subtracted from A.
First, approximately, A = 6743.28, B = 6752.60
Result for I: -9.3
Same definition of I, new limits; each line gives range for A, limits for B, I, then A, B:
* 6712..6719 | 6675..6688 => 38.6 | 6718.48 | 6679.92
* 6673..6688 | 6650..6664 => 16.9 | 6679.92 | 6663.02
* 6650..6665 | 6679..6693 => -15.4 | 6664.55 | 6679.92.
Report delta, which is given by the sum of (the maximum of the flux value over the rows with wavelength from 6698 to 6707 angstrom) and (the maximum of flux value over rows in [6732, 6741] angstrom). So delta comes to 113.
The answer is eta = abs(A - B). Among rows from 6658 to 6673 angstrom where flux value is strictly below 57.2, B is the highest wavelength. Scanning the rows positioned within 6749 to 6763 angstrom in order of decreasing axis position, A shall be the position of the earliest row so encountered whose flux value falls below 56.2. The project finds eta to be 86.5 angstrom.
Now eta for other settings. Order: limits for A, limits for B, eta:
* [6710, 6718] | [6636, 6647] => 72.3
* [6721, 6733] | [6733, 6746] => 12.4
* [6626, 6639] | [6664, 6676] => 41.4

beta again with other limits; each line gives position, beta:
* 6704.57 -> 56.2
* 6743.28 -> 55.03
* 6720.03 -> 56.08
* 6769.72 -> 54.87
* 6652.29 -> 59.31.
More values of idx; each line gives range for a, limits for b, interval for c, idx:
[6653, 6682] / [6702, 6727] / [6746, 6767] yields 169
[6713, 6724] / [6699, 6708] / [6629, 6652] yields 328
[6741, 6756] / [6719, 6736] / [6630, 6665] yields 329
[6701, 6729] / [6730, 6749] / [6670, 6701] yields 262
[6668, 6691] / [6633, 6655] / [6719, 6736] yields 101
